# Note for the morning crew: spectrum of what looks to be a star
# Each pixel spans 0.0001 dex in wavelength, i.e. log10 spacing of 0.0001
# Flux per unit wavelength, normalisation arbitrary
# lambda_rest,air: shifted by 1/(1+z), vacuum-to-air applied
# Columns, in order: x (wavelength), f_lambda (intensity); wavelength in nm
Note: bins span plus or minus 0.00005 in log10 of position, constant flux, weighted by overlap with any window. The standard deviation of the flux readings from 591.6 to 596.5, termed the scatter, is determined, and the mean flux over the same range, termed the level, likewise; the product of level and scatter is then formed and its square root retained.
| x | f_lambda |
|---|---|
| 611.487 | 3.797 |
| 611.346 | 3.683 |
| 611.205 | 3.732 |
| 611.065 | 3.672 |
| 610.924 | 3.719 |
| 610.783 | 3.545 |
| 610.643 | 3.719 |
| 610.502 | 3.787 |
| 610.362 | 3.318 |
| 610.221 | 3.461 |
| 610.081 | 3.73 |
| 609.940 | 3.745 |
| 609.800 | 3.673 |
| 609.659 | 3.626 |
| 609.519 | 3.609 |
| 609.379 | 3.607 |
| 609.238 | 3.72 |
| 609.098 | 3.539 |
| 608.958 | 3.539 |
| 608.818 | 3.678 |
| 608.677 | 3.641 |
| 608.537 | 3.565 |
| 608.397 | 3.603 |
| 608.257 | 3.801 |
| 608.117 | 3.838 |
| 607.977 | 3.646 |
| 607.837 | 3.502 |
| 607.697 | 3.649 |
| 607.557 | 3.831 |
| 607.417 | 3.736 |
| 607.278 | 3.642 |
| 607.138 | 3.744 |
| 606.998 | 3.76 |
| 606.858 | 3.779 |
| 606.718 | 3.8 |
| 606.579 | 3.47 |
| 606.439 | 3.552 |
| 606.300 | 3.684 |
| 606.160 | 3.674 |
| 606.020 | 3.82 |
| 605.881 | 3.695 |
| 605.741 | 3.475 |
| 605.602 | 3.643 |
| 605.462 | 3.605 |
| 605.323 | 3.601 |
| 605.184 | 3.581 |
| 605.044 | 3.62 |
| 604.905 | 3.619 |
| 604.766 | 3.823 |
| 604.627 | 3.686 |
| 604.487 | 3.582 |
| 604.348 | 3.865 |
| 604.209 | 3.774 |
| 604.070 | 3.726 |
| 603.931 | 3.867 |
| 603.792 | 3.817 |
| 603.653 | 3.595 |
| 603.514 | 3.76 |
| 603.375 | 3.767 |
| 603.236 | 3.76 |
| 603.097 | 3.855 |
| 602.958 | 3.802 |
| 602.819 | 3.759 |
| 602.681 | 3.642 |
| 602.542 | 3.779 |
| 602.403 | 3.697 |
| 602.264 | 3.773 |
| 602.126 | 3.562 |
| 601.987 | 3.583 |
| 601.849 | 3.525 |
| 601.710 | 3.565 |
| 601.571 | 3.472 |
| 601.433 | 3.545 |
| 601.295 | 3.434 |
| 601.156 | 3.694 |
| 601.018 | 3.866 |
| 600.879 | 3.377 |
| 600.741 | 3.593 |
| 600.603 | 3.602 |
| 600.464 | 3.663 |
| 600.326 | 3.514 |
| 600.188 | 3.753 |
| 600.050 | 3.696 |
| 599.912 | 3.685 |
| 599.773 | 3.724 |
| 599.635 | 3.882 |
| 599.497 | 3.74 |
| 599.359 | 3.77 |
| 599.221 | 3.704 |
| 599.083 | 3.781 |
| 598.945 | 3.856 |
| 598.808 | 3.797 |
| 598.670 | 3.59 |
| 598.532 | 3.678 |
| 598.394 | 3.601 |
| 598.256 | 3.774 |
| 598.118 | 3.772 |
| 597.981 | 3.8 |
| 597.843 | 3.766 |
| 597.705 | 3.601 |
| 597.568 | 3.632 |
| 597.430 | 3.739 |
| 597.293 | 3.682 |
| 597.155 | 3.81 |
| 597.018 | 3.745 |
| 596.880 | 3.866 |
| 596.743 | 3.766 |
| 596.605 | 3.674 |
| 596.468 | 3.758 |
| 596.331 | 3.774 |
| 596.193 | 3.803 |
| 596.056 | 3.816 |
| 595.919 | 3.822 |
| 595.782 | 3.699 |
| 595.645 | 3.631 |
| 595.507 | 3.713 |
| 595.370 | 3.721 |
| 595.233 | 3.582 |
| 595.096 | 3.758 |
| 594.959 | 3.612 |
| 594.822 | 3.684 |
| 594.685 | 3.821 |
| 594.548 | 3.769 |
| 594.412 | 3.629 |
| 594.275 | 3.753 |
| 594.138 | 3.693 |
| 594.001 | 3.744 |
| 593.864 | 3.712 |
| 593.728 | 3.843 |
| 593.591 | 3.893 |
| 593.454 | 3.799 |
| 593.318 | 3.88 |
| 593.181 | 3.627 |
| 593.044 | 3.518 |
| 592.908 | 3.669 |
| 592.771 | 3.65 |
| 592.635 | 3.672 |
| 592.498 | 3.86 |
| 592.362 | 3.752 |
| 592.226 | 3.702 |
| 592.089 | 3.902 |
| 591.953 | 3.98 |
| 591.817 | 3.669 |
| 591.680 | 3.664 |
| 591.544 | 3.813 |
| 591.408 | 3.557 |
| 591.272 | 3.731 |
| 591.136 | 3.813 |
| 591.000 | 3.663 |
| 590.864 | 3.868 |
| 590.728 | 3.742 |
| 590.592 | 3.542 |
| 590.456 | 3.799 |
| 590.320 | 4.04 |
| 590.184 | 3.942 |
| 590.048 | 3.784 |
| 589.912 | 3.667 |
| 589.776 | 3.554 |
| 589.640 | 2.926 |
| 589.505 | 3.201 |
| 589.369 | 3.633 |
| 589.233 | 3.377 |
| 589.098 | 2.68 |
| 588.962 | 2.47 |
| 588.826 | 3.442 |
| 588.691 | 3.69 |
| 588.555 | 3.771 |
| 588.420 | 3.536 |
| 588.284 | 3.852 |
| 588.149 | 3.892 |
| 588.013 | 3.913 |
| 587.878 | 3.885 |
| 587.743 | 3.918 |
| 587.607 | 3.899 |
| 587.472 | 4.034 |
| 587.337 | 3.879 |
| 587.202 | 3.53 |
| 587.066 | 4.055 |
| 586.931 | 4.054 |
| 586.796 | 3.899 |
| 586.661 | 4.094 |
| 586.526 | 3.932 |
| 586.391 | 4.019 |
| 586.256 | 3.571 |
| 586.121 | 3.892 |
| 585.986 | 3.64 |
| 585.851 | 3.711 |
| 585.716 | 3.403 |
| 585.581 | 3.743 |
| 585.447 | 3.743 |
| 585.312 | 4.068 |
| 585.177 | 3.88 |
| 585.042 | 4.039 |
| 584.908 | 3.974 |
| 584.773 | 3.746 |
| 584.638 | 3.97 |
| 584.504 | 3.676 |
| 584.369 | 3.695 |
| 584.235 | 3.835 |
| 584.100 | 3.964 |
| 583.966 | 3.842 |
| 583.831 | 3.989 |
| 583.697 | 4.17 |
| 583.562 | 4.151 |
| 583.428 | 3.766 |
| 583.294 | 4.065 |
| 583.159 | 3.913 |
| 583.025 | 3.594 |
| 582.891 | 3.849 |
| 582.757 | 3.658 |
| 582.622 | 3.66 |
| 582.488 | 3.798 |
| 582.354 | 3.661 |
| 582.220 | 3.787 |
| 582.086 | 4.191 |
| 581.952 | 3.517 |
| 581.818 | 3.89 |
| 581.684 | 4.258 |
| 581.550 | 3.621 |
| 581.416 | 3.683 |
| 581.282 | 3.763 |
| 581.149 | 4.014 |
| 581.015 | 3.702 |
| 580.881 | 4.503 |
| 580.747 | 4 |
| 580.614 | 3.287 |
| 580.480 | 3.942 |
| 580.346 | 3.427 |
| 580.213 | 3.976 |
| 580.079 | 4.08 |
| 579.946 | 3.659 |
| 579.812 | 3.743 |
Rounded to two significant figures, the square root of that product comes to 0.61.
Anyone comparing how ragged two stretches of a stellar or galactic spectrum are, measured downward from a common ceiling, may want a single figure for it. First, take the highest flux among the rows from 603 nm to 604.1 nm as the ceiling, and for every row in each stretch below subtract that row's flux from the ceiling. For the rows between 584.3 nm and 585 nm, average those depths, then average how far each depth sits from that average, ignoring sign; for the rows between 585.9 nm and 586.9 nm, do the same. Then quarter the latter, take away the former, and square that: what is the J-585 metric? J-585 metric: 0.0083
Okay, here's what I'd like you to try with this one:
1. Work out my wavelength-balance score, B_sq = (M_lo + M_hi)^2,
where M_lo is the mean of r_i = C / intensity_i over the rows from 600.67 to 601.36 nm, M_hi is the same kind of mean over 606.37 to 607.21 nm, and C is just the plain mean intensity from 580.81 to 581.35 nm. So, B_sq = 4.84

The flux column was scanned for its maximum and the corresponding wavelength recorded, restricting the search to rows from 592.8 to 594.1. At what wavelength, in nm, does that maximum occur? 593.591 nm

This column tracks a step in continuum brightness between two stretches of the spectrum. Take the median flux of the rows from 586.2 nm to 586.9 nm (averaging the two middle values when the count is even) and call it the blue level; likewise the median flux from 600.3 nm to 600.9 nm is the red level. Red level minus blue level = -0.34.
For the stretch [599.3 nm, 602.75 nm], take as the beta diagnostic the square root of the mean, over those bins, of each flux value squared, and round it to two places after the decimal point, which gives 3.65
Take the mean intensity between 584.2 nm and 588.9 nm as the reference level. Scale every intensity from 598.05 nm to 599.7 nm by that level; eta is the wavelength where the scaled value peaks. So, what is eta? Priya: 599.635 nm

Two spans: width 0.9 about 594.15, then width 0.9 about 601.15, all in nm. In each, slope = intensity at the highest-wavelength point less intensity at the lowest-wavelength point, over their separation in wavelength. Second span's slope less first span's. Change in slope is -0.1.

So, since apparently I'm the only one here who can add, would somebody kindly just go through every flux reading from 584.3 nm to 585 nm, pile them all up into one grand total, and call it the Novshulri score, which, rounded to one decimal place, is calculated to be 19.1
